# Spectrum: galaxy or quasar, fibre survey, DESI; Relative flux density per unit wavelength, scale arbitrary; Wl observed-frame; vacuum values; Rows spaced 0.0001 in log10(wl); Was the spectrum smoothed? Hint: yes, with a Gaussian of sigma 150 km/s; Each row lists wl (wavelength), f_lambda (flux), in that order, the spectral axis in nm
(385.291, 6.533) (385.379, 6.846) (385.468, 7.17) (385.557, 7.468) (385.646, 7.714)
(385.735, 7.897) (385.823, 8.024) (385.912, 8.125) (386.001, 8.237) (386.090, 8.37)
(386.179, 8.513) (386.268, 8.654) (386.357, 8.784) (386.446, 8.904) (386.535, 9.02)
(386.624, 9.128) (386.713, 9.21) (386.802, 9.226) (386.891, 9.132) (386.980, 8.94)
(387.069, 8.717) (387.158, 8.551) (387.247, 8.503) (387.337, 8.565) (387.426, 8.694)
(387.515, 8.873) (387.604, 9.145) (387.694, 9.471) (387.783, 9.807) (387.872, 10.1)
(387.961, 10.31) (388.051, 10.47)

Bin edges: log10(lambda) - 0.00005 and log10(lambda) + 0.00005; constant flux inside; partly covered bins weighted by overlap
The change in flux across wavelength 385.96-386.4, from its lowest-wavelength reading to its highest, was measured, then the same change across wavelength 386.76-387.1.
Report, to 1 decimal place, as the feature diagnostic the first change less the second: 1.1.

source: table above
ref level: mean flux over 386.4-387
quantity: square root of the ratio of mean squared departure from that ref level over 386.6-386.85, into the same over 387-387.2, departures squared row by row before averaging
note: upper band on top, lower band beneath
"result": 3.9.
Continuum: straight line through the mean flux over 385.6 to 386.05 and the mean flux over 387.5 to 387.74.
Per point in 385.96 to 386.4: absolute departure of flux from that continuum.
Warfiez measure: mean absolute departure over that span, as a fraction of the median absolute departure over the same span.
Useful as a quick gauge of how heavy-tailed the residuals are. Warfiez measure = 1.00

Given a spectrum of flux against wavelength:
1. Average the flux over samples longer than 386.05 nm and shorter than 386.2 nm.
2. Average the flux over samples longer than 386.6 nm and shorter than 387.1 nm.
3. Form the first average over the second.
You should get 0.93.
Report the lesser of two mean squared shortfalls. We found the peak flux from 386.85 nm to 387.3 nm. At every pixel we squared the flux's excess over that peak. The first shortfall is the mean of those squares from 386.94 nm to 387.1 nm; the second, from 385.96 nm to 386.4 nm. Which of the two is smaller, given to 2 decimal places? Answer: 0.10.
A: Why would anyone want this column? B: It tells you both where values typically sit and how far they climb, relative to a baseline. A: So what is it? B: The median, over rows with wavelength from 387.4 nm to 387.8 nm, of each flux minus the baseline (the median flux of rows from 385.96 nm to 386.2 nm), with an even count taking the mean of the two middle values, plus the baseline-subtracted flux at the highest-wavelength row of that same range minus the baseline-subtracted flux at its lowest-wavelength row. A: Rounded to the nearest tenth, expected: 1.9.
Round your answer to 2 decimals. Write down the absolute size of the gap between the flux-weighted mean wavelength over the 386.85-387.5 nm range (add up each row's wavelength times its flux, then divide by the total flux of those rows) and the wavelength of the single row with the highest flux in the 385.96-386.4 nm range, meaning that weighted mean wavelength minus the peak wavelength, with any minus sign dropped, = 0.80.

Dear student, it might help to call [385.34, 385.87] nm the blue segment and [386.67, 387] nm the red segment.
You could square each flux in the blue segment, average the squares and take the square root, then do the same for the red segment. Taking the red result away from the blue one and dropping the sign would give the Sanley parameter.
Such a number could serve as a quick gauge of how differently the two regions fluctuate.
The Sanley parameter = 1.6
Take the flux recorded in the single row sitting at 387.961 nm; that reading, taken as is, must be 10.31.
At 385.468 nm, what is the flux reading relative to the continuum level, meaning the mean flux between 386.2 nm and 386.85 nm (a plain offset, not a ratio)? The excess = -1.8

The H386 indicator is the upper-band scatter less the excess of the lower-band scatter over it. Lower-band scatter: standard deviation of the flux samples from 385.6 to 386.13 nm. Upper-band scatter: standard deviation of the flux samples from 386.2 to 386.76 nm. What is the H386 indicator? 0.2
